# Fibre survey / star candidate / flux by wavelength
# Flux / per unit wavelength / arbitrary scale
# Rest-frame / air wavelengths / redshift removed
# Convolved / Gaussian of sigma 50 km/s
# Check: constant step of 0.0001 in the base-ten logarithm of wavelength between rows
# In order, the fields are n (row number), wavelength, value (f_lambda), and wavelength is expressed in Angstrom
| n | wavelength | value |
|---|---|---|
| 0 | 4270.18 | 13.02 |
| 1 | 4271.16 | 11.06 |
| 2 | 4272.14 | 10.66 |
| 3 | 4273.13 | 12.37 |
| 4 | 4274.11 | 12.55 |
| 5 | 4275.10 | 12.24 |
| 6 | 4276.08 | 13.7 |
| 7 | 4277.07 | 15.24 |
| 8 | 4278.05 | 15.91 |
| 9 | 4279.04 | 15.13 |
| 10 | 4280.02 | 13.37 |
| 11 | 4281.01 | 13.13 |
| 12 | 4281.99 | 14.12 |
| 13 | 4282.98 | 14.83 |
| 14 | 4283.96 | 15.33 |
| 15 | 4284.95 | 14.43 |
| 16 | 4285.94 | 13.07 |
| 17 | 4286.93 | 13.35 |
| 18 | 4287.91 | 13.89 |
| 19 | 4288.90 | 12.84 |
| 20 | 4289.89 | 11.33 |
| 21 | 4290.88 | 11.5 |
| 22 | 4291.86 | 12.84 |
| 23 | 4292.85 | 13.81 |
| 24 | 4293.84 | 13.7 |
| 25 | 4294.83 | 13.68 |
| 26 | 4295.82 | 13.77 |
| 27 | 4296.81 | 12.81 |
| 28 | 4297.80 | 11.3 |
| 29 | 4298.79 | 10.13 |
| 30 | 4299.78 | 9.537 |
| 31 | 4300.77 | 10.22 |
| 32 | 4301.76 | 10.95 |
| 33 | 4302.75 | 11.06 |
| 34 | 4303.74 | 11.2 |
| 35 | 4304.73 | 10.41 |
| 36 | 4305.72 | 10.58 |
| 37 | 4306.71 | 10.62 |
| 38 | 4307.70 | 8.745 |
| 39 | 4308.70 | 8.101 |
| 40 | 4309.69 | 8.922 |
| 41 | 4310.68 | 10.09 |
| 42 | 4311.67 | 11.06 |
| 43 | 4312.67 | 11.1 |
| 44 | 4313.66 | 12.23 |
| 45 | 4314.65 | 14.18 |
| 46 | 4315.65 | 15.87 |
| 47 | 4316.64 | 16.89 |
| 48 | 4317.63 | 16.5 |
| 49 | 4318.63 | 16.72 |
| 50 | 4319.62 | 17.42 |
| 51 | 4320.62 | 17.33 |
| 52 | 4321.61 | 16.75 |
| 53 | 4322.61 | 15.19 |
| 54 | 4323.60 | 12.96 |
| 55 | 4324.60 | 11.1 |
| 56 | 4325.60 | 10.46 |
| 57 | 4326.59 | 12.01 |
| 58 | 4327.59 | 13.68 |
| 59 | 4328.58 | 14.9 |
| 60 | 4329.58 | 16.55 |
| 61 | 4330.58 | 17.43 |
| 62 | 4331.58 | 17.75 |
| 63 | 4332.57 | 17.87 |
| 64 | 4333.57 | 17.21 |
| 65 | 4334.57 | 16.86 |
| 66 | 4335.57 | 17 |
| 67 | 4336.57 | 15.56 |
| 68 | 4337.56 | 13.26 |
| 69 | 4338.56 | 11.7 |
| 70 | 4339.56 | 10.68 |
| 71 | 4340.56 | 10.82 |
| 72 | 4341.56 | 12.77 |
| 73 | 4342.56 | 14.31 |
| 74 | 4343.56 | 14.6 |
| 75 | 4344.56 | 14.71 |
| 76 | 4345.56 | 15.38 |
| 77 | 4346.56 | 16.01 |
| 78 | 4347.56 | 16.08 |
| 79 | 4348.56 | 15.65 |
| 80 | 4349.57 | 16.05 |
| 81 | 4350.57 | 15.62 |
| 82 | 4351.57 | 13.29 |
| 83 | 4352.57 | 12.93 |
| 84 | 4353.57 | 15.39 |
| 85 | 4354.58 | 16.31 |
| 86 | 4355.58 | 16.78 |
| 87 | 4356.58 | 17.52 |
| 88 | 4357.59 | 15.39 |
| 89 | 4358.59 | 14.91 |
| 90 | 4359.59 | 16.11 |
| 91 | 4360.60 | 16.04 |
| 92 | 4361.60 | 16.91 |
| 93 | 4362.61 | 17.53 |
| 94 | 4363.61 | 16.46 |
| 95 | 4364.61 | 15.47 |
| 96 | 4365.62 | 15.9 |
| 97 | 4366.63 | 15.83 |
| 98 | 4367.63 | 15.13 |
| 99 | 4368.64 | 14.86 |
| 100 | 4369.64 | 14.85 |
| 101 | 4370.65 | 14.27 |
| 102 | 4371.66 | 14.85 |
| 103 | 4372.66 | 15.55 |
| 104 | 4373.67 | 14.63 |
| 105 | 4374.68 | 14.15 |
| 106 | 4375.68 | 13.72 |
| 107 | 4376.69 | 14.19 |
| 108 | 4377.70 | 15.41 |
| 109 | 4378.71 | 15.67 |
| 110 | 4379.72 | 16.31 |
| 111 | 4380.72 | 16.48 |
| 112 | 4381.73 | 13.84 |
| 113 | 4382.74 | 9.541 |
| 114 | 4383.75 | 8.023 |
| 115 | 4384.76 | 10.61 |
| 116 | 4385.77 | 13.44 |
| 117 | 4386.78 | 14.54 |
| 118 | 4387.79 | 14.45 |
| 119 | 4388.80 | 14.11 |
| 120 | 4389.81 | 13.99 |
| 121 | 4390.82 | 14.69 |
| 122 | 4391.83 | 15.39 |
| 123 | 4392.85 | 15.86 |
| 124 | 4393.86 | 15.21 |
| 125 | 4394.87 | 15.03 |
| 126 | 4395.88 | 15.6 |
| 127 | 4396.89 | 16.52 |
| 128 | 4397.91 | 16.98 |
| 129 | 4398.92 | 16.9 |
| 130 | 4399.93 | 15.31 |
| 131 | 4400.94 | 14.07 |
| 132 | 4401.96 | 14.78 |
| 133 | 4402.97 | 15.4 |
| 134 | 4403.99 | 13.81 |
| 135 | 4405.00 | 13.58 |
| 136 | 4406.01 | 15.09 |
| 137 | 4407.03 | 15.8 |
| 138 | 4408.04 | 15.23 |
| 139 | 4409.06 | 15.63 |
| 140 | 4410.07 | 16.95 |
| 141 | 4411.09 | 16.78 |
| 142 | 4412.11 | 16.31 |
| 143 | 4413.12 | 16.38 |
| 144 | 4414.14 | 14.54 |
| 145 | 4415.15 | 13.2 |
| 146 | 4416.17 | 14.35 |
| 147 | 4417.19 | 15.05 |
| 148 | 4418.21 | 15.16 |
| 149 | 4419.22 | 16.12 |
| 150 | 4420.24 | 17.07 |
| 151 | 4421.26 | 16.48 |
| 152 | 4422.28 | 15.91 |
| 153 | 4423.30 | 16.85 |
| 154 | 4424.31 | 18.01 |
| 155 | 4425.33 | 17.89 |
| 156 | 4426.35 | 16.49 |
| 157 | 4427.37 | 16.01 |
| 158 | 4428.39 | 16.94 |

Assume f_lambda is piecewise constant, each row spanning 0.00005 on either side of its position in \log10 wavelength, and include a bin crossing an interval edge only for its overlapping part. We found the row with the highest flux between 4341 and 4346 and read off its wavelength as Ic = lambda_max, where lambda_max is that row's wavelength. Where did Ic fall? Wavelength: 4345.56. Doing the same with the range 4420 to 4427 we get 4424.31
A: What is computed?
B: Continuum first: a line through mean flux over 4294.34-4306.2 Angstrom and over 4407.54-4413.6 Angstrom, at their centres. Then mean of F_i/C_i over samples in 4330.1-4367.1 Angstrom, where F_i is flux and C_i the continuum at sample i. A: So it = 1.15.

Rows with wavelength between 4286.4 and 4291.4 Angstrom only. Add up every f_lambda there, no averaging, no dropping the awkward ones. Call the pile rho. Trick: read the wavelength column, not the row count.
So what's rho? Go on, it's 63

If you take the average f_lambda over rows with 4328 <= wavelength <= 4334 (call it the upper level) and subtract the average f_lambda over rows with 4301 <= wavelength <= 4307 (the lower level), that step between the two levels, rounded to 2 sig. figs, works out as 6.1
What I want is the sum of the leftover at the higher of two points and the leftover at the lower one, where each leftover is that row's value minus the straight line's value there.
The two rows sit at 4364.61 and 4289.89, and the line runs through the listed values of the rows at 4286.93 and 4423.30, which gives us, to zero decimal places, -2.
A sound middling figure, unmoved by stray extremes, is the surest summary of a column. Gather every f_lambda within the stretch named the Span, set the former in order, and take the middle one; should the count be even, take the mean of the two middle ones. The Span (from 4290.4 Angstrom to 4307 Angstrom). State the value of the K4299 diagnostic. 11.2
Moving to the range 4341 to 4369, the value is 15.6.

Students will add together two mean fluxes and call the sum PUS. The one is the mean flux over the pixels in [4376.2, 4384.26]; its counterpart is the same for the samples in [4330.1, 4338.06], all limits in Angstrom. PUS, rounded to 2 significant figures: 30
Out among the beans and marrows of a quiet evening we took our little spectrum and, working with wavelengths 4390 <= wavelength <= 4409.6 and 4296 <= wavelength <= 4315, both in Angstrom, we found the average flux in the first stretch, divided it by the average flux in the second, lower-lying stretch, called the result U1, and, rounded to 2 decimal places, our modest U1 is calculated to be 1.43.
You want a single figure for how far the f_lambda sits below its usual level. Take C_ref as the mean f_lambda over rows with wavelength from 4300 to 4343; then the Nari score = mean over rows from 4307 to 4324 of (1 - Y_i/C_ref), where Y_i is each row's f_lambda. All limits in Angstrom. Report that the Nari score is -0.01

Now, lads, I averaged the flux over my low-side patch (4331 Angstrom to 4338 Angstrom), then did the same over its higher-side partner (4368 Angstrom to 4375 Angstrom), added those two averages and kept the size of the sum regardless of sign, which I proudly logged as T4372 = 31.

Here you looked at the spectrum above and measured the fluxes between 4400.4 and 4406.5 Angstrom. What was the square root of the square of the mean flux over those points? 14.5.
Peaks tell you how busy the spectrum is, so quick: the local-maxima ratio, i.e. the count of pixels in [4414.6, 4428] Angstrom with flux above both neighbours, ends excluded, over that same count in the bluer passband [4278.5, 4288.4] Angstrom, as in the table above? 2.0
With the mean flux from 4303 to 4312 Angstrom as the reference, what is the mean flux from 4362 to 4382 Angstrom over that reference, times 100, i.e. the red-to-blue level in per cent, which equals 153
